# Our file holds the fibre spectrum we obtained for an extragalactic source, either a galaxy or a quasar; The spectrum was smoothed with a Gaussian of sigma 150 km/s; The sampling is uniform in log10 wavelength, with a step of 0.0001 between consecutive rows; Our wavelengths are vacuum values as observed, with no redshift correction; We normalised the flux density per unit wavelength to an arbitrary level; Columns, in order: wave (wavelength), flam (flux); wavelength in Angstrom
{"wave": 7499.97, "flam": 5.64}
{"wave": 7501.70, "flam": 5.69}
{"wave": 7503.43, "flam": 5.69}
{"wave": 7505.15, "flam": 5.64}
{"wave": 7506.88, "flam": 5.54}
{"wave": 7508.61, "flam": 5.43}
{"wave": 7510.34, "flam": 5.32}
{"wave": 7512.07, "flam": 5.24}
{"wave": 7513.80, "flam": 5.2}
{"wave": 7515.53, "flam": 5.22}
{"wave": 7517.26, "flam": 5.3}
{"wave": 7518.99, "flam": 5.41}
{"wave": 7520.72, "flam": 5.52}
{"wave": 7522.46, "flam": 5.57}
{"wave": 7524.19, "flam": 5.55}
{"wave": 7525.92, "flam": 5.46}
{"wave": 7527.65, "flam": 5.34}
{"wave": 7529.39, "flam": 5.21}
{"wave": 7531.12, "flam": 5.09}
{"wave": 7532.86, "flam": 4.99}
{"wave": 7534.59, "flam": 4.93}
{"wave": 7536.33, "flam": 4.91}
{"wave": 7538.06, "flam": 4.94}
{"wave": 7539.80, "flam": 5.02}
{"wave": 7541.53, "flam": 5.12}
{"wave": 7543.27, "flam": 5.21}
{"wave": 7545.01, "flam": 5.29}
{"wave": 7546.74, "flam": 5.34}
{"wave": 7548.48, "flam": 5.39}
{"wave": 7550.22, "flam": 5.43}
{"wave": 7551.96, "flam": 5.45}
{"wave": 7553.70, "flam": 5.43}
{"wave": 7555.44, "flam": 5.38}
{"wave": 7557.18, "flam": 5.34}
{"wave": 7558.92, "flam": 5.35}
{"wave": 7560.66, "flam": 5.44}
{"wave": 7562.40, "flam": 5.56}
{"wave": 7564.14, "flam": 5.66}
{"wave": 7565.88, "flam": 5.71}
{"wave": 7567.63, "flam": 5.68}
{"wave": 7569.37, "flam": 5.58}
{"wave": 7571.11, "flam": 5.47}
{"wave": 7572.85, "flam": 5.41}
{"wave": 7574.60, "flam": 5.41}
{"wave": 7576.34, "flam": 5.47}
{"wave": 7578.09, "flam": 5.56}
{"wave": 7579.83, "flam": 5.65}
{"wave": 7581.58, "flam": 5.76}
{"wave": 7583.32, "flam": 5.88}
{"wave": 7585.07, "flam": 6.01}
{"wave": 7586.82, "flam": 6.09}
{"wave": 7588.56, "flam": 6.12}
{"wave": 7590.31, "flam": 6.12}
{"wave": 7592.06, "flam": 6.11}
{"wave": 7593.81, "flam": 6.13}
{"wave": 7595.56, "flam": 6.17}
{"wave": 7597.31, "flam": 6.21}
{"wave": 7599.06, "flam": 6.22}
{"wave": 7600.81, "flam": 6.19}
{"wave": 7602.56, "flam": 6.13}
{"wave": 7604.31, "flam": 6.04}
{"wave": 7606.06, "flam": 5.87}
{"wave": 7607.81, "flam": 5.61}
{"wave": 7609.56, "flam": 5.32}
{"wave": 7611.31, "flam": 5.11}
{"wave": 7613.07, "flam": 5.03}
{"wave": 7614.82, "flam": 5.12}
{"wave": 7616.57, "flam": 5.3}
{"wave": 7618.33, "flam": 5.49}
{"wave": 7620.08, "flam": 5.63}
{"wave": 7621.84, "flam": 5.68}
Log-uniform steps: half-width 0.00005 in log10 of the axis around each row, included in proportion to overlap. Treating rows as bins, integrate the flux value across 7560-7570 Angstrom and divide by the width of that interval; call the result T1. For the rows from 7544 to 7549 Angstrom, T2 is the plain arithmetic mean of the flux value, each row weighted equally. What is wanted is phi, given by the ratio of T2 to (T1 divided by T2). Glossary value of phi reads 5.08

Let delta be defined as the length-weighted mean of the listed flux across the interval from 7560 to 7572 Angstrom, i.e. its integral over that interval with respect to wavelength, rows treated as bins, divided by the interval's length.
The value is 5.59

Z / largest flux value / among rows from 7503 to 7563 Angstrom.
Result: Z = 5.69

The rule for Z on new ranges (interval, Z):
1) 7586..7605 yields 6.22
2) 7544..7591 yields 6.12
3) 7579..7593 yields 6.12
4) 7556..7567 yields 5.71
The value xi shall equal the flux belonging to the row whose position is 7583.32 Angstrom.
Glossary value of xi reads 5.88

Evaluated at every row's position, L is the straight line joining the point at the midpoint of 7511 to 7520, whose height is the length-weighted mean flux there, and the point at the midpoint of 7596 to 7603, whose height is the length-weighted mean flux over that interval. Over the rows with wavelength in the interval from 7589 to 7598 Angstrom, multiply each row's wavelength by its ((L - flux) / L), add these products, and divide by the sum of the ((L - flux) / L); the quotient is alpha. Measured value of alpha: 7594.7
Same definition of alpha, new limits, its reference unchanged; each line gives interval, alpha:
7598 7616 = 7611.1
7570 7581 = 7575.2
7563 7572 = 7568.7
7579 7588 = 7580.9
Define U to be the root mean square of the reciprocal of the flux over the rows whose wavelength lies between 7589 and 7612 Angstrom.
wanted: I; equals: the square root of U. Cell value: 0.411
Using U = 0.169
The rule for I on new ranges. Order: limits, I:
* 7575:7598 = 0.411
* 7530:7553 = 0.441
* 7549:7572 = 0.427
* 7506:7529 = 0.431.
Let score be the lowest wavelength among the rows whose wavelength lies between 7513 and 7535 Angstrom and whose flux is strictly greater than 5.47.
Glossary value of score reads 7520.72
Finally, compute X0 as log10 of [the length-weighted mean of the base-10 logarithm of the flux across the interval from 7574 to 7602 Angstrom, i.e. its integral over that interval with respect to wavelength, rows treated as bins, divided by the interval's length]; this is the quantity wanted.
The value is -0.111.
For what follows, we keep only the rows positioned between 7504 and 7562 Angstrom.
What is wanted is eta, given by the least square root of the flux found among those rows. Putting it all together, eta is 2.22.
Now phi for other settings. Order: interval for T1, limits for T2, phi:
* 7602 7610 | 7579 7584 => 5.72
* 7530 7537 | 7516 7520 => 5.75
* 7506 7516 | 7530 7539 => 4.64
